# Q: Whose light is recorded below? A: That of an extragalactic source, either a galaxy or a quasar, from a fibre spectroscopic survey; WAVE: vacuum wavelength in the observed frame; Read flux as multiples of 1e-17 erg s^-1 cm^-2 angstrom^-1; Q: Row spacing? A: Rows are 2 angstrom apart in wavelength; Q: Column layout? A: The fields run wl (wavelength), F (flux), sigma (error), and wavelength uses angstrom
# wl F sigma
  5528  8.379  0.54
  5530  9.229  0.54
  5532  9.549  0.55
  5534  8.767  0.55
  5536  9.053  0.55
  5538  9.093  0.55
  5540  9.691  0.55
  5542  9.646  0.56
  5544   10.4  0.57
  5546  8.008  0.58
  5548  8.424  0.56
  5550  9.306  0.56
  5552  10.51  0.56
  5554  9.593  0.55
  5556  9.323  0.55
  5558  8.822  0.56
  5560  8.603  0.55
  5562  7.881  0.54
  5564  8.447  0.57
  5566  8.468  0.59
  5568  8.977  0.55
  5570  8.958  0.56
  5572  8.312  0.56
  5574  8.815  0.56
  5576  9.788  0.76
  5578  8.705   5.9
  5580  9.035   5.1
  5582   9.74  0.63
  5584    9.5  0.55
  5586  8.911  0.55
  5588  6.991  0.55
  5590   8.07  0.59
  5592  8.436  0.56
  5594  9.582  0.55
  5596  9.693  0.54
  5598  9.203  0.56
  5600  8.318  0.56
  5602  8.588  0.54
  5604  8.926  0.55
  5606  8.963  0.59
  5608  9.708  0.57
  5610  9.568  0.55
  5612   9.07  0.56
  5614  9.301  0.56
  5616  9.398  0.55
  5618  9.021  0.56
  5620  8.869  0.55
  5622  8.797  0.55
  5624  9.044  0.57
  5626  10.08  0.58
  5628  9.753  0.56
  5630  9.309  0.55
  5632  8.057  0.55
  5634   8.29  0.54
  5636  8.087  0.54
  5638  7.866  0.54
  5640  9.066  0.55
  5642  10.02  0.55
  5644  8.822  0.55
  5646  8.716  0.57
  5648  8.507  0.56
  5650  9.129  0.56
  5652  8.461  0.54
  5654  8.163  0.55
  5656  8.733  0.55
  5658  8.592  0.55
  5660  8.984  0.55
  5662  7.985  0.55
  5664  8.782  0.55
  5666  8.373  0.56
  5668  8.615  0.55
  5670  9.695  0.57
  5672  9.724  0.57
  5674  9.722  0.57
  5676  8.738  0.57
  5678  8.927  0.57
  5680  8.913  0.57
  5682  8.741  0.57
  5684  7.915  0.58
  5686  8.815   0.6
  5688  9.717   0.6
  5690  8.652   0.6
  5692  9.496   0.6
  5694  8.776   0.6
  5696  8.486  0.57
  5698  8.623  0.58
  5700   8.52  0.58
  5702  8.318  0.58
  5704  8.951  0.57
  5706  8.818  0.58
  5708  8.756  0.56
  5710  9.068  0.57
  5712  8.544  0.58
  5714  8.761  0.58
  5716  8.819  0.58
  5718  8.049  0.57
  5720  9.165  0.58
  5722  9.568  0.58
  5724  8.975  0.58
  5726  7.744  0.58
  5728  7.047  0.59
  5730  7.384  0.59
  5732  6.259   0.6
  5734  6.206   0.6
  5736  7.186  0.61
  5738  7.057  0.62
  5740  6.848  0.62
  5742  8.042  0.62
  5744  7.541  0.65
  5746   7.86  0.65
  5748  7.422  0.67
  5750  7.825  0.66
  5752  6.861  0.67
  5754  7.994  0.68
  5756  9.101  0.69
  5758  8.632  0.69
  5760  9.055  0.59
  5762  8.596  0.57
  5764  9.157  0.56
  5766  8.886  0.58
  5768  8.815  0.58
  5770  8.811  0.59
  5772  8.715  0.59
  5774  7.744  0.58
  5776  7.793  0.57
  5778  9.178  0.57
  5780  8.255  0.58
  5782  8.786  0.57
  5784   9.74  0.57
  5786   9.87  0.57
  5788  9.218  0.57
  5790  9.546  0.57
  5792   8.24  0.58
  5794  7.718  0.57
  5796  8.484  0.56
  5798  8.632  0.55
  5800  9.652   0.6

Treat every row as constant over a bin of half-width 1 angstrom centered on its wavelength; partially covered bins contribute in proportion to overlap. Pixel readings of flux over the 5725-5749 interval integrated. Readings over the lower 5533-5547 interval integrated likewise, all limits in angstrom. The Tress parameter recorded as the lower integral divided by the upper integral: 0.75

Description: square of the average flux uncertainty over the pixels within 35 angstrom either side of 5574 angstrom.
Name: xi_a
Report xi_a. 0.722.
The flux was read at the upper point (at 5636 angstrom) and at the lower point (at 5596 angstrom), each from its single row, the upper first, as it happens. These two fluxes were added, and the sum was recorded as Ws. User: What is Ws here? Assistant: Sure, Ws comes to 17.8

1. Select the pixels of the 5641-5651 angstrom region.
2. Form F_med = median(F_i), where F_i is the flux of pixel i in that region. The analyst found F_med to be 8.8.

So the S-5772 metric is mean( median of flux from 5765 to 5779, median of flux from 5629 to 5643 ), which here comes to 8.55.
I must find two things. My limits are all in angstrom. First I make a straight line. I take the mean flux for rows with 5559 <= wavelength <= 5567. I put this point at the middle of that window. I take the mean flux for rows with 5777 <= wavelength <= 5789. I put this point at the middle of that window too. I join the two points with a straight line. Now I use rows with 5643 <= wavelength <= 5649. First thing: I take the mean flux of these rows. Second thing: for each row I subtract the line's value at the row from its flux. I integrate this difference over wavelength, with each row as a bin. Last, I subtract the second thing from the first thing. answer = 8.6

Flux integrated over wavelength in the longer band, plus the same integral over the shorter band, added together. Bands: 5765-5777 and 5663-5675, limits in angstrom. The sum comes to 211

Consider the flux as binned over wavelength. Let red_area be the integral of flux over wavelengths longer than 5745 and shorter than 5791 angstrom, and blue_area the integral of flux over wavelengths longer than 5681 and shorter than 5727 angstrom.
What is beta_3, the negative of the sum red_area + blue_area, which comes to -798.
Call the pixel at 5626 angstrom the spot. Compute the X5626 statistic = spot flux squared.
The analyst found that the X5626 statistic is 102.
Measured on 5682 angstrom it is 76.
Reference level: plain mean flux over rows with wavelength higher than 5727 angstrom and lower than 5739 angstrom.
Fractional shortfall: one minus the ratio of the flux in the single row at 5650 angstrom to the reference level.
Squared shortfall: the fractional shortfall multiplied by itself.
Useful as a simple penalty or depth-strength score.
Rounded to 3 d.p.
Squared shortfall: 0.110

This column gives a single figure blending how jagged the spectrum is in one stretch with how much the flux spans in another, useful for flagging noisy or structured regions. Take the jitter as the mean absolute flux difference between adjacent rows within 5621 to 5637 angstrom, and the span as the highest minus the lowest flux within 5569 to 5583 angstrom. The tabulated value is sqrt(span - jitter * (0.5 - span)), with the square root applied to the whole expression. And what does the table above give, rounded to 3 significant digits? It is 1.41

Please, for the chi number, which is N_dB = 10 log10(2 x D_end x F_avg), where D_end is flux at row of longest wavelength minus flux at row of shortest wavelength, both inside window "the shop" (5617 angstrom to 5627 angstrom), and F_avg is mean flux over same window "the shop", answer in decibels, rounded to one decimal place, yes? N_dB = 12.9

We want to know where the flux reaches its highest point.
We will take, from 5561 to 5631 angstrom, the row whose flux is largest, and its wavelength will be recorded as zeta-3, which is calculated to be 5626 angstrom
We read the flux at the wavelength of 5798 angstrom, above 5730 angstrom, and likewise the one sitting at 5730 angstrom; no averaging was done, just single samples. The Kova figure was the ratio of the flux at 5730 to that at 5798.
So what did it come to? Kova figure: 0.9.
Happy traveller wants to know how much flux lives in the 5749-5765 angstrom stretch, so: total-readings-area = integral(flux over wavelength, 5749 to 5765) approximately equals 134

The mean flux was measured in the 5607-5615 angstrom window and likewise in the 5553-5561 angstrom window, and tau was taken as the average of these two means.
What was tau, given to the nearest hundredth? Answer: 9.25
